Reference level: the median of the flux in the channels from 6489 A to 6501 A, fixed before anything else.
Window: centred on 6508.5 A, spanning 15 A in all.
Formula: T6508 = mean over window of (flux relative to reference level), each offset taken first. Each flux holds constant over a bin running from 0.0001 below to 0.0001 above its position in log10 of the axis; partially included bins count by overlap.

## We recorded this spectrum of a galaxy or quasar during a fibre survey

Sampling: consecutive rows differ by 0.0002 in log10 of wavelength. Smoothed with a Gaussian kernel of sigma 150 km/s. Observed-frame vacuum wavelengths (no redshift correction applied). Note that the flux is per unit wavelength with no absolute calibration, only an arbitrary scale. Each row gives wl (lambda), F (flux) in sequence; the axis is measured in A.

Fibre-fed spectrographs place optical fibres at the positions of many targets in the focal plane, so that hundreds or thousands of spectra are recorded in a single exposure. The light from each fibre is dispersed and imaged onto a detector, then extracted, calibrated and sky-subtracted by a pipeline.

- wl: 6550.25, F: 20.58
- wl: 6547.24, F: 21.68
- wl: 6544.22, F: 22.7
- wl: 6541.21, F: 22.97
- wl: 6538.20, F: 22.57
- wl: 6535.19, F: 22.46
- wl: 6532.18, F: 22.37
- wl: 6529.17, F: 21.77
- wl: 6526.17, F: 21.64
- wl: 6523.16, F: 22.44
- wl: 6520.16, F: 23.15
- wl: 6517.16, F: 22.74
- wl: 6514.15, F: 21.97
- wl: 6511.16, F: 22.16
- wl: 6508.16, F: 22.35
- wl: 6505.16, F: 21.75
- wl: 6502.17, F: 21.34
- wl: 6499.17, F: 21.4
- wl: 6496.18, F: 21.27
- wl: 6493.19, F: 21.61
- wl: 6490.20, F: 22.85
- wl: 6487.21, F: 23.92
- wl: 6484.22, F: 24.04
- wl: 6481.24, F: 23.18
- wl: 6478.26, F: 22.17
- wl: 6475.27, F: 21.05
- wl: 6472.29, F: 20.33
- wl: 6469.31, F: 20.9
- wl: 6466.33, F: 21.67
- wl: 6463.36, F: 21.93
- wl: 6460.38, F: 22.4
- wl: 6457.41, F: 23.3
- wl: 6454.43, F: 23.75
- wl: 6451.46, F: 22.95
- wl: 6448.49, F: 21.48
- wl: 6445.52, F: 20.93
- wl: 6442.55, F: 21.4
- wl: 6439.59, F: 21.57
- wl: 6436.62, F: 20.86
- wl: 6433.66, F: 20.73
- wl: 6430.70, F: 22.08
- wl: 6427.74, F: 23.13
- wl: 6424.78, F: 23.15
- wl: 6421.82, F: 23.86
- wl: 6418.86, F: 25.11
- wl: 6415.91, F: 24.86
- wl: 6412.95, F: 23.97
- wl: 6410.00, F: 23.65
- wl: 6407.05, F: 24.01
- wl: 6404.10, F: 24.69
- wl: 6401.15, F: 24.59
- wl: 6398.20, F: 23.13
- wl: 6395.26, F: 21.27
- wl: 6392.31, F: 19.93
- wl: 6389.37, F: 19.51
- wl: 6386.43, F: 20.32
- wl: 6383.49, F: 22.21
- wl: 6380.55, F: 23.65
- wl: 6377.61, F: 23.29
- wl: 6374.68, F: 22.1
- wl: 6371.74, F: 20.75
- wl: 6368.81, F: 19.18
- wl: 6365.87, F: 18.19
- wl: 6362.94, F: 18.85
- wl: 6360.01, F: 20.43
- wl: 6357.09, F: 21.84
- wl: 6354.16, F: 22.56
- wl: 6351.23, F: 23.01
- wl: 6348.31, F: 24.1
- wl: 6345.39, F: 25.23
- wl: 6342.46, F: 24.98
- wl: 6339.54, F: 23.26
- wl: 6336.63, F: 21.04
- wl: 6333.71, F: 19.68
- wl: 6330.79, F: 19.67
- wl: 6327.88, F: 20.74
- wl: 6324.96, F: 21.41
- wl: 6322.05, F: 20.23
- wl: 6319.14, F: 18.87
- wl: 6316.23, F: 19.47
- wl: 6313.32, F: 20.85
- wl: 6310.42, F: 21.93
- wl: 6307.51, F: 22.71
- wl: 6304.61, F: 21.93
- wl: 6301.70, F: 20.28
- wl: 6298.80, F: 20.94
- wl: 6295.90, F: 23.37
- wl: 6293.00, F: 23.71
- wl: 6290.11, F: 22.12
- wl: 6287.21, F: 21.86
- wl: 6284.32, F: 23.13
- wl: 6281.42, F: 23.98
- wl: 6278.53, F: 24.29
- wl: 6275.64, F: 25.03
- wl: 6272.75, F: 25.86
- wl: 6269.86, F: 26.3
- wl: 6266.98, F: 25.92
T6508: 0.4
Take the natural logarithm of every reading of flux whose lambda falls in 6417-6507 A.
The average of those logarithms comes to 3.10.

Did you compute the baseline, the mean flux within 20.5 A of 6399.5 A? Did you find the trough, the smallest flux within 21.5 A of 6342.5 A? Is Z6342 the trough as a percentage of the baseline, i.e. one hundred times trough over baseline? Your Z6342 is 82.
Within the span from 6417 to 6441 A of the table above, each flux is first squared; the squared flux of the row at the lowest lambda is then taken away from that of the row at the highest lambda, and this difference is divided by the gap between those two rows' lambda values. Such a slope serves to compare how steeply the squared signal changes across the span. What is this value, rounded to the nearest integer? -8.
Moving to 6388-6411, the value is 9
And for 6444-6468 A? 2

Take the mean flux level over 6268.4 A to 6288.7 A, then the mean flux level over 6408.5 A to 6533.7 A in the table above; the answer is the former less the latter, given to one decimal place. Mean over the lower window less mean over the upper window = 2.0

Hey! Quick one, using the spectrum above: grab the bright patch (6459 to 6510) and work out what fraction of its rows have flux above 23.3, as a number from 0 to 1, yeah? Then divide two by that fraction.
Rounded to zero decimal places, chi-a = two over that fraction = 17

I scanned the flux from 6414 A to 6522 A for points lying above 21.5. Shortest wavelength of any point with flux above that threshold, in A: 6415.91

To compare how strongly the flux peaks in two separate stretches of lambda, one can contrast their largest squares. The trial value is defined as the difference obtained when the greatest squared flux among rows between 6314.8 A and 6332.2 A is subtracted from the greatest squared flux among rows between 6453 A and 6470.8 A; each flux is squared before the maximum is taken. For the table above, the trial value 106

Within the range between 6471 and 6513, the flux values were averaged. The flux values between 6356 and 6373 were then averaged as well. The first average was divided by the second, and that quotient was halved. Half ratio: 0.56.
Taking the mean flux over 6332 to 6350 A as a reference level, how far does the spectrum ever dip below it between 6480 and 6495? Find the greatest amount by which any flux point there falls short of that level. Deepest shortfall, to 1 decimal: 1.4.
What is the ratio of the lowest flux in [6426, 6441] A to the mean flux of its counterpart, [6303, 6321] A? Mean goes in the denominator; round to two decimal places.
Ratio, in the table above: 0.99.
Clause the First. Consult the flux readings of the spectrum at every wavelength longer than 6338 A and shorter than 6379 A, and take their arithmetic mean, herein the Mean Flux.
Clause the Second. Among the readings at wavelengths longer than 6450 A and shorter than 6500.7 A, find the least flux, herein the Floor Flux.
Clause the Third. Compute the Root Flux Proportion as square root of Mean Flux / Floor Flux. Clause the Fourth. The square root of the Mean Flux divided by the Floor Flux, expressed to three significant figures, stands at 1.04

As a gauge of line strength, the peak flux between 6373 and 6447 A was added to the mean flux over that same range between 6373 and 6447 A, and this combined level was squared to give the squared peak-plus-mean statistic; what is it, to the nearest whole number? 2272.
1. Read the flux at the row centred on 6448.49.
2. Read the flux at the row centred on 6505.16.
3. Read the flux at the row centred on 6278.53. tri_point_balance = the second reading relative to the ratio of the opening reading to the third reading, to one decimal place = 24.6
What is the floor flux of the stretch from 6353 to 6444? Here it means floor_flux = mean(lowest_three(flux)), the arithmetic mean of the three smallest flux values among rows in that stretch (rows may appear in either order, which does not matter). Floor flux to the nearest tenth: 18.7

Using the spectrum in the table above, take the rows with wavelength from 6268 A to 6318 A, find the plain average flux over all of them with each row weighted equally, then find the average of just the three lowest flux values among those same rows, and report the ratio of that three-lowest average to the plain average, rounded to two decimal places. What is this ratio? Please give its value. 0.89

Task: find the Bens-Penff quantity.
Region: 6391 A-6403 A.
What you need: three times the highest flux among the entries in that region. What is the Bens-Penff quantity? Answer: 74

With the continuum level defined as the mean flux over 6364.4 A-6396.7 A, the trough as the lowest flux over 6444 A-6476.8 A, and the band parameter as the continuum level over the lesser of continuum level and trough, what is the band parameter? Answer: 1.03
